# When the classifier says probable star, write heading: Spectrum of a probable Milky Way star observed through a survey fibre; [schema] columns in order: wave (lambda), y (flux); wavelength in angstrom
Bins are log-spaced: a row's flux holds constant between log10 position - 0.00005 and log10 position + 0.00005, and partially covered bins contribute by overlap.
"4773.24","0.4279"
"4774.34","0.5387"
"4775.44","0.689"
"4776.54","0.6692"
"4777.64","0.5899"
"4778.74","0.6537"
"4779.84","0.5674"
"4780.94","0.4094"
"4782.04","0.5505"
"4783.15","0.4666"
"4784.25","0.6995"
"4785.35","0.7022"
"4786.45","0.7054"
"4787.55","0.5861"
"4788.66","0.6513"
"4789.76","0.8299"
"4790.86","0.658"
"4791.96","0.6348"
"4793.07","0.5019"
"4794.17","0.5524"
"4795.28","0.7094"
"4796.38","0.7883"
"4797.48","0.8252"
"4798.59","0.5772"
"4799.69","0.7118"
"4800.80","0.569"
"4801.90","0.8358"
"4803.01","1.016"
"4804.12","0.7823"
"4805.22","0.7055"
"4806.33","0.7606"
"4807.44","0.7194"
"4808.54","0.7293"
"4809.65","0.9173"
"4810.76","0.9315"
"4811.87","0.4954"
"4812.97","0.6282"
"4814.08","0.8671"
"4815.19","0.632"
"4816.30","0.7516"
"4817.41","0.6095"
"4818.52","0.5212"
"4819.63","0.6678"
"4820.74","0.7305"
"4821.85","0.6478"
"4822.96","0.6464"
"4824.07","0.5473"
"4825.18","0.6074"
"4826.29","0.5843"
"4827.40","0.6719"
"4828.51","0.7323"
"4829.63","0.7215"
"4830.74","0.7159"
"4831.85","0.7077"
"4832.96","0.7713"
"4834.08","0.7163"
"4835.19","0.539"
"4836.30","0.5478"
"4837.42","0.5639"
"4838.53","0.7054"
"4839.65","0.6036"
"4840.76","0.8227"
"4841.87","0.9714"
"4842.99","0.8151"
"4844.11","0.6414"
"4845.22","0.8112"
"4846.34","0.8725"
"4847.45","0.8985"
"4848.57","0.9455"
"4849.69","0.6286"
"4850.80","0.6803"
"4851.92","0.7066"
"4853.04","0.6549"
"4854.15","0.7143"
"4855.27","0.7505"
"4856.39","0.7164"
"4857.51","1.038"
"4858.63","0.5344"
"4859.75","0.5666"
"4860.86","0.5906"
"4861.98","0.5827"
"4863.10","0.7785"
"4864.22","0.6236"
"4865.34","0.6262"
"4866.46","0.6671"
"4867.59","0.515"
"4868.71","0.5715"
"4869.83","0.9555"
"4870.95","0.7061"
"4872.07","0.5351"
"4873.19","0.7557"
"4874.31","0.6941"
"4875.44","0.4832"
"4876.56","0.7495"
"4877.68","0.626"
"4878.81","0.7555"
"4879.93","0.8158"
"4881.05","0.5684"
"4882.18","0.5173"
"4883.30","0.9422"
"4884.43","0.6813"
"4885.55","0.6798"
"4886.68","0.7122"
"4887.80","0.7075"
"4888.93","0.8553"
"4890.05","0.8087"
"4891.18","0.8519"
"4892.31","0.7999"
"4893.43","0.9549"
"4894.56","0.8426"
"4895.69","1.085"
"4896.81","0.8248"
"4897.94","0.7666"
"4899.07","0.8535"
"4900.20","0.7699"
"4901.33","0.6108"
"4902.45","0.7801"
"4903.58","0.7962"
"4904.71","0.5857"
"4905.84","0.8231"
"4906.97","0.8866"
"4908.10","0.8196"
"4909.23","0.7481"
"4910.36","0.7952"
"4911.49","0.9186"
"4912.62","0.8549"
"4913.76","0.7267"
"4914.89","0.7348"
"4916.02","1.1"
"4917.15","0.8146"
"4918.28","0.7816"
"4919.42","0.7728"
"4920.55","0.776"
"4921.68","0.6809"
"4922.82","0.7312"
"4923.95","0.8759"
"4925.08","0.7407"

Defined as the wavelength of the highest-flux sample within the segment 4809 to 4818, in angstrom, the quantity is 4810.76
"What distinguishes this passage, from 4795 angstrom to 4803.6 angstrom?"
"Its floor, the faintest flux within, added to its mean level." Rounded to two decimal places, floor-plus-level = 1.32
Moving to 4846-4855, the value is 1.39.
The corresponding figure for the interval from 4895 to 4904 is 1.42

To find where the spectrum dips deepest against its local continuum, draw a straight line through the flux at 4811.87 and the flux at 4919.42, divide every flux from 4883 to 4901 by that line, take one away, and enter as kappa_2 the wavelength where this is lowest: 4885.55 angstrom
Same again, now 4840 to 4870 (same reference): 4867.59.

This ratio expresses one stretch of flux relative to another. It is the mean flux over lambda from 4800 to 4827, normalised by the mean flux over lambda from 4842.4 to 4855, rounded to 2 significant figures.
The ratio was 0.93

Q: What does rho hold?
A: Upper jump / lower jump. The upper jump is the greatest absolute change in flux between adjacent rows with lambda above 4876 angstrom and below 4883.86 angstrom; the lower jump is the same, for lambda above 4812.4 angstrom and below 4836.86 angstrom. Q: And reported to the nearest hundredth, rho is 1.78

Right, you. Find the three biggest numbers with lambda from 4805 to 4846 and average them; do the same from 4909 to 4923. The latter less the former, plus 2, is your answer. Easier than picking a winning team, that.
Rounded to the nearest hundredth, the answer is 2.02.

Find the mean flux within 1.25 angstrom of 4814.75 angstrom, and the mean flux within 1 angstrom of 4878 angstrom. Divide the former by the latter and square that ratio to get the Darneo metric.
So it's 1.2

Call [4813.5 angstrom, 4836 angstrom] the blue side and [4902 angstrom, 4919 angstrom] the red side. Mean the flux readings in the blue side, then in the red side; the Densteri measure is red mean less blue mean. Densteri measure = 0.14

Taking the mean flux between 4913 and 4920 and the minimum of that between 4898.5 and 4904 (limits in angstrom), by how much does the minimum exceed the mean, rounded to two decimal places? -0.21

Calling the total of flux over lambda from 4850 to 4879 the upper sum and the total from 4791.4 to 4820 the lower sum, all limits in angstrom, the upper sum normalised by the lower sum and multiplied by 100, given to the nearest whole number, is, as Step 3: 95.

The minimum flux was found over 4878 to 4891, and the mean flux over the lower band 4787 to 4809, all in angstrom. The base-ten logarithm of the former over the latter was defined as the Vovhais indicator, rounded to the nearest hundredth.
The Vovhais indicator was -0.14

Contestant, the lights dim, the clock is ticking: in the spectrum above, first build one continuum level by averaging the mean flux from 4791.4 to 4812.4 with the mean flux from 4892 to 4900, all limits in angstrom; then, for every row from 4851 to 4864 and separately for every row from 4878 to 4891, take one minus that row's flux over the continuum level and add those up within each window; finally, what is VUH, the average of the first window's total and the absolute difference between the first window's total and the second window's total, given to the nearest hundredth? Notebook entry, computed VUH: 0.98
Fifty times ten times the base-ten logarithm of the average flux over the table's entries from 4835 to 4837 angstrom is -132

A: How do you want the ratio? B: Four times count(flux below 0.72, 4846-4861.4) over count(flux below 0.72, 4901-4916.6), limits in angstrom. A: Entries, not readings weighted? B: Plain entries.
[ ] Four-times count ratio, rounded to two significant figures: 18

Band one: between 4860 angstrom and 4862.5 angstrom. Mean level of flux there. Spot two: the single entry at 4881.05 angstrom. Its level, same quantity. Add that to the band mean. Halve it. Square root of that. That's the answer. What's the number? 0.760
